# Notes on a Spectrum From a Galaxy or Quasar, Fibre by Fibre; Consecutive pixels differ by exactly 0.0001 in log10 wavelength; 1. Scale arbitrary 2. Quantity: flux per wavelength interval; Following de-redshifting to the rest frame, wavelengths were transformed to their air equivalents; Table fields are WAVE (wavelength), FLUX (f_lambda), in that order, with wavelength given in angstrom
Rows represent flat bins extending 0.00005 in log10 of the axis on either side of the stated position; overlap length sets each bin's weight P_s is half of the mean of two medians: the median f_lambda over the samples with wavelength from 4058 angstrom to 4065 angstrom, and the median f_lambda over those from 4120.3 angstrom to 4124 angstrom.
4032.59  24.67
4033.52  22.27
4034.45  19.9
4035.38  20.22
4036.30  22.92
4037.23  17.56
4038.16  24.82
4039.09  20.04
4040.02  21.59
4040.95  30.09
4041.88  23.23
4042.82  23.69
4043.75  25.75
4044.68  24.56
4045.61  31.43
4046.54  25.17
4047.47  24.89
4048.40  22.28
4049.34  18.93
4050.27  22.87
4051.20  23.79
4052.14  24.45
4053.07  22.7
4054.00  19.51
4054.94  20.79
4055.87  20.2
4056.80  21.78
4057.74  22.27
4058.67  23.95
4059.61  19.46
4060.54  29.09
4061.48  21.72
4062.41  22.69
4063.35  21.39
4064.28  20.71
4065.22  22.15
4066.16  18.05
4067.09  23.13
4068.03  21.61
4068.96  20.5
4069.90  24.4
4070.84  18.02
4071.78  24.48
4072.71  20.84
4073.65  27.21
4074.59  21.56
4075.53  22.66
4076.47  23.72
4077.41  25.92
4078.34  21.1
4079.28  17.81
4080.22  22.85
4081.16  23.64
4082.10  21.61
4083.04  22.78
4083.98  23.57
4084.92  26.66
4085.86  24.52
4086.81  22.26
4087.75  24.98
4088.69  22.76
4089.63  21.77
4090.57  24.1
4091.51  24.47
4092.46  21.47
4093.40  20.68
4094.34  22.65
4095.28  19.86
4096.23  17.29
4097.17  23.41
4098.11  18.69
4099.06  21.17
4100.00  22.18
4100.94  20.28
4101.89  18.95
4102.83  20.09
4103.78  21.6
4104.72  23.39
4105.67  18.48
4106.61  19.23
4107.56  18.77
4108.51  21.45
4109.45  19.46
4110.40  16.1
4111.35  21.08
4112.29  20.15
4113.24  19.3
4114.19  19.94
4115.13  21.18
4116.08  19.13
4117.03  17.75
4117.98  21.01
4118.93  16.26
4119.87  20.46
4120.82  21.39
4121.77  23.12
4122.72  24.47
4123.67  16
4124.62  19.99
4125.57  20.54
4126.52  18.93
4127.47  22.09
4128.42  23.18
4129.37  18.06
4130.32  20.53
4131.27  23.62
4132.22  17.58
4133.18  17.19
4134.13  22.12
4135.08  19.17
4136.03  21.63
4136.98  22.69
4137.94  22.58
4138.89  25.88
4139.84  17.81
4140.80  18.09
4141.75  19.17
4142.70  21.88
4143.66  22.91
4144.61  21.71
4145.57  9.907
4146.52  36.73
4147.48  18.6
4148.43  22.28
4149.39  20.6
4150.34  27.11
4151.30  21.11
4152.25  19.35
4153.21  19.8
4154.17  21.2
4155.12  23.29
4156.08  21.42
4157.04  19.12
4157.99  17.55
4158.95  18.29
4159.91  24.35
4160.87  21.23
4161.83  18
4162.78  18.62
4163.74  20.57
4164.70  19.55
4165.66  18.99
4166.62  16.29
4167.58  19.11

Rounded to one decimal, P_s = 11.0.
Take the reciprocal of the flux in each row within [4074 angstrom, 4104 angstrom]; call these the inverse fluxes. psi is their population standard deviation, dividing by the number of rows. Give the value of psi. 0.0047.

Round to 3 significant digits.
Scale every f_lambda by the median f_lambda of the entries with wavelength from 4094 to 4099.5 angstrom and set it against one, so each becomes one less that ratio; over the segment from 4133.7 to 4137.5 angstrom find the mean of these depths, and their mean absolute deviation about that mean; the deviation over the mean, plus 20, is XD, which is 18.7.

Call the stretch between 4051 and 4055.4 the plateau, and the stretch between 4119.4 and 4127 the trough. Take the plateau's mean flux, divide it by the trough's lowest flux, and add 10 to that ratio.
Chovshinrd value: 11.4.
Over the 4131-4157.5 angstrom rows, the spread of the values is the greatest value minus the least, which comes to 26.8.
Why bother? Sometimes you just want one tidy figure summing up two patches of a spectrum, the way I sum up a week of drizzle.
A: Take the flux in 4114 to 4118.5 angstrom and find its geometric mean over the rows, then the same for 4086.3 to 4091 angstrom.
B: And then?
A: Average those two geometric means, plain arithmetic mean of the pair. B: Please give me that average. 21.5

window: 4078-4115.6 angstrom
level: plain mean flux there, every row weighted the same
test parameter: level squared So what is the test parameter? 453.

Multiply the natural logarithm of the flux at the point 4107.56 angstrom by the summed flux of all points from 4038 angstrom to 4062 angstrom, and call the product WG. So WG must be 1786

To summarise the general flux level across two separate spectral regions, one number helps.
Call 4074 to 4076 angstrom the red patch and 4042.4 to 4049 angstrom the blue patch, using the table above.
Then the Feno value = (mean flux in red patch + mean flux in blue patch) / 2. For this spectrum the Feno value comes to 23.8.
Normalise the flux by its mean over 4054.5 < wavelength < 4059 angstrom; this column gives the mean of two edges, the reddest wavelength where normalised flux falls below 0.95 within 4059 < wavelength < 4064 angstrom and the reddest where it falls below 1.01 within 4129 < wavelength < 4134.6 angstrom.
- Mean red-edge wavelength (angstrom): 4096.4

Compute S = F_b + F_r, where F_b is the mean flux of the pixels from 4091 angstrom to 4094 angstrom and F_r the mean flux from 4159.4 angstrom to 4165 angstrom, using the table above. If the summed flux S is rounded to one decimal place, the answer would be 42.6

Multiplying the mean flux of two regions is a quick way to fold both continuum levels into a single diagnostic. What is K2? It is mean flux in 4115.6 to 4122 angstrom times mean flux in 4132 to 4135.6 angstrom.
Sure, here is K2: 378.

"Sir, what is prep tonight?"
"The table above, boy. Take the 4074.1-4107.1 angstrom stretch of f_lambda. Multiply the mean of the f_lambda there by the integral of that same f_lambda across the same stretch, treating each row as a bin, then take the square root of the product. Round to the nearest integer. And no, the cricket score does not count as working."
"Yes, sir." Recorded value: 126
